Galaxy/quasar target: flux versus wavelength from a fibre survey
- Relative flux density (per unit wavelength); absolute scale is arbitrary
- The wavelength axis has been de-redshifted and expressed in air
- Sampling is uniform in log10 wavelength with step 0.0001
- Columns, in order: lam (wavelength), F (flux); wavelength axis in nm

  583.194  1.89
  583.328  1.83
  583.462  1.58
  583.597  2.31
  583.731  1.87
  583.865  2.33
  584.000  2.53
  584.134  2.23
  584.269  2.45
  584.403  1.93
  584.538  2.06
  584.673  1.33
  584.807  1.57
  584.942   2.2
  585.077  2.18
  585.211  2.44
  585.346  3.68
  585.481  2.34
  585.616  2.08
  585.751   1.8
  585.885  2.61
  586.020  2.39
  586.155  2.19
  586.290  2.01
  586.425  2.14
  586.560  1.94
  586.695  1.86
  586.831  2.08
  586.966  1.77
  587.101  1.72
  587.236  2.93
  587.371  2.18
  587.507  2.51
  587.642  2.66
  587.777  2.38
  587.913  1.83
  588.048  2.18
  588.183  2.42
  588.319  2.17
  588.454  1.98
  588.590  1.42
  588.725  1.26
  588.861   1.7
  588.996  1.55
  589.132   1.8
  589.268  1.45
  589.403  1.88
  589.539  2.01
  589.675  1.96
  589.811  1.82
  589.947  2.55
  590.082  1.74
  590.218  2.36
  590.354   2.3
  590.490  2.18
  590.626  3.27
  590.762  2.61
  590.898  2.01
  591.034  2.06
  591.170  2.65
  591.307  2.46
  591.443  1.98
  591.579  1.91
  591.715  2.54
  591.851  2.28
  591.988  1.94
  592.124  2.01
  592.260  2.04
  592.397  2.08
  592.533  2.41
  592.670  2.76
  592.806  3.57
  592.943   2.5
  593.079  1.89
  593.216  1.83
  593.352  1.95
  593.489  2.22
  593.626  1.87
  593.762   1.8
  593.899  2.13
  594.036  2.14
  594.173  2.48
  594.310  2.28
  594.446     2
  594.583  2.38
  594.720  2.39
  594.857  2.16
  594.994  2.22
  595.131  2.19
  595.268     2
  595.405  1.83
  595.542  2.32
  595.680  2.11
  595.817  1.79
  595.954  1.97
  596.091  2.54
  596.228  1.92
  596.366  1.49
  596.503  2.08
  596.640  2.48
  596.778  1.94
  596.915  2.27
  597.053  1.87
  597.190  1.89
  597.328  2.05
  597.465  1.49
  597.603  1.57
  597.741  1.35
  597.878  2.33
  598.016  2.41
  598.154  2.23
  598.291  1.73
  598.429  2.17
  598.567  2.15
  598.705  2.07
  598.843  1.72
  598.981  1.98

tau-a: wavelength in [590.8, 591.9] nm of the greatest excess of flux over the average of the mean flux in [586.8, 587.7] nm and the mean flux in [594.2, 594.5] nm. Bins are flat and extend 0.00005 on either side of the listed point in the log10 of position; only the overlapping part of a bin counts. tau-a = 591.170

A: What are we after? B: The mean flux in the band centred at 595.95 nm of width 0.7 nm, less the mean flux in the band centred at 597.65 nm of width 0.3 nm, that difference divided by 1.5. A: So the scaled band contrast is 0.4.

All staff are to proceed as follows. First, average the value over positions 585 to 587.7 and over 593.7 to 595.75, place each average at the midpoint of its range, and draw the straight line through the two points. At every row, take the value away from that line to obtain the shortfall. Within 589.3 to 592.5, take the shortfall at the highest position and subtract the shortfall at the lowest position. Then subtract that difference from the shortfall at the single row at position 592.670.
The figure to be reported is -0.33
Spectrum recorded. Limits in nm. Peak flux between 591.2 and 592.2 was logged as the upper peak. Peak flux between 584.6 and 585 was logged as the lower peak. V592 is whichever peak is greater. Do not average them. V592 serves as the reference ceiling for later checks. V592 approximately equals 2.54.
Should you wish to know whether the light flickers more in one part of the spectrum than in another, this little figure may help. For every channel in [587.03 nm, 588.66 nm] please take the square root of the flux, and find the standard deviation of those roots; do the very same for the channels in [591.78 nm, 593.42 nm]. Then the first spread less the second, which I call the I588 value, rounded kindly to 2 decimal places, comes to -0.01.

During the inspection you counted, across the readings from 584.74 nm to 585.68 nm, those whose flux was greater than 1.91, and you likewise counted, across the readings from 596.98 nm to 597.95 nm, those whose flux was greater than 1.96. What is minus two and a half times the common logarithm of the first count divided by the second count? -1.2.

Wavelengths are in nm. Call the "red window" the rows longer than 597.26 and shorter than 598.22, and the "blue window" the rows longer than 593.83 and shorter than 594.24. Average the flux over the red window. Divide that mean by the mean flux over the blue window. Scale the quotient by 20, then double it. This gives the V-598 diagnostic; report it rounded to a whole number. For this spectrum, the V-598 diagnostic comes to 34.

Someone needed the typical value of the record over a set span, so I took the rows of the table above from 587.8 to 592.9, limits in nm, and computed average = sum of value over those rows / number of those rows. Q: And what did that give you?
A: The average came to 2.14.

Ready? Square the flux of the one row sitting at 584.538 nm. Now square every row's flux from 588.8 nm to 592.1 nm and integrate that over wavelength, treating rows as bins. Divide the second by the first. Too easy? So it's 3.6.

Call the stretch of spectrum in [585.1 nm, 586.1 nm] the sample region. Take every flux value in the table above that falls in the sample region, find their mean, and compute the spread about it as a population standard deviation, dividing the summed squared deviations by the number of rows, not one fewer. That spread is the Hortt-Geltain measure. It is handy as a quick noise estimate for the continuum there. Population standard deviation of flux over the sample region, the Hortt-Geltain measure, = 0.55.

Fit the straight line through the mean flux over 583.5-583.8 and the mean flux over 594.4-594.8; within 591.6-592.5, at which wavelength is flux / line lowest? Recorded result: 591.988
